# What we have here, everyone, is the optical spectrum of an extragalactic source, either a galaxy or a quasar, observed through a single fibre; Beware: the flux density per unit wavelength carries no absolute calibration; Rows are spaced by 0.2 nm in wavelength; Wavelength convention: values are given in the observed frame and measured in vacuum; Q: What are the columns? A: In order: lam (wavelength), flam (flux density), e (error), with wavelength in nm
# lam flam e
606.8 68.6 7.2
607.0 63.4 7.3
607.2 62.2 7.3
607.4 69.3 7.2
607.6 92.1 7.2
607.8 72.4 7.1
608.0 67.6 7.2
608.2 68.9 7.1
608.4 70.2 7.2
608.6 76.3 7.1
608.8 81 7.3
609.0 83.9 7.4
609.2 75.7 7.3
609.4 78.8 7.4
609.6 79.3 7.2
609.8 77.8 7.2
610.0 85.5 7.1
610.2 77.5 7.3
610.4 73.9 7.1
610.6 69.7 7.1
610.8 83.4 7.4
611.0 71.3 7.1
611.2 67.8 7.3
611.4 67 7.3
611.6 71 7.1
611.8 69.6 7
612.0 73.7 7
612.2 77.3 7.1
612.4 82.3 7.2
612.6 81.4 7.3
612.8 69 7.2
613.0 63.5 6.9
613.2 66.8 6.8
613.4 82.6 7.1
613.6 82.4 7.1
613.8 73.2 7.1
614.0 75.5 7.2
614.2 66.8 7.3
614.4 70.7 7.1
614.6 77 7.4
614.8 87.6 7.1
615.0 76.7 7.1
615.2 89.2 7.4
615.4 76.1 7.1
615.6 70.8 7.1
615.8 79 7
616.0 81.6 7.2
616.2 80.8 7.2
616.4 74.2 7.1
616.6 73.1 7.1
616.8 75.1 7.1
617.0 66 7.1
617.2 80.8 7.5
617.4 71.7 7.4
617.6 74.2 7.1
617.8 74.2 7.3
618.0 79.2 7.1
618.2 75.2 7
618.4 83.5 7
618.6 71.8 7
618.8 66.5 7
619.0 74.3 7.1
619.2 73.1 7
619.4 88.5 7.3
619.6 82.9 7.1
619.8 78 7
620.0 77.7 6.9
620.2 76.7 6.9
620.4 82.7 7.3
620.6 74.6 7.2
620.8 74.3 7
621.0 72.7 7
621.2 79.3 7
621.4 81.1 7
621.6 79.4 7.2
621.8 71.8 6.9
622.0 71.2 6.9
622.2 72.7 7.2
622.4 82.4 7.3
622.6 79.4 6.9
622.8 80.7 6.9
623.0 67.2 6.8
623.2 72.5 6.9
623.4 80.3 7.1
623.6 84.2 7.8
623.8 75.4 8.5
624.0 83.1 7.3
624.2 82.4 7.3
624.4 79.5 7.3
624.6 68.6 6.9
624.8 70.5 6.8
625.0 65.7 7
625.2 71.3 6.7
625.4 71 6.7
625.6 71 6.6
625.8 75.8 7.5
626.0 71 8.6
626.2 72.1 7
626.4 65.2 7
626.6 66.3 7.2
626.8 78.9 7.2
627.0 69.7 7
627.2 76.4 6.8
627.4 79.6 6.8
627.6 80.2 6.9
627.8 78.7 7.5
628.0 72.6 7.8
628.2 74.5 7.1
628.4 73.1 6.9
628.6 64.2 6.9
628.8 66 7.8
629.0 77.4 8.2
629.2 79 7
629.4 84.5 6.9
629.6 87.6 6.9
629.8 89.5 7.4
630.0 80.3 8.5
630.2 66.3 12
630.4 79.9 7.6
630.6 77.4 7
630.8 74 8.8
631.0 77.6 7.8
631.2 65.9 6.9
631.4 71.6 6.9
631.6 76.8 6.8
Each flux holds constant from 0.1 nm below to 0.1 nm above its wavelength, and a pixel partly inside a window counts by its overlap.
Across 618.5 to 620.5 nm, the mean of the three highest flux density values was 85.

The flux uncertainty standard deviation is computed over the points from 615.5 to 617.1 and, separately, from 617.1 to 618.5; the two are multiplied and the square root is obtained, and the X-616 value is 0.11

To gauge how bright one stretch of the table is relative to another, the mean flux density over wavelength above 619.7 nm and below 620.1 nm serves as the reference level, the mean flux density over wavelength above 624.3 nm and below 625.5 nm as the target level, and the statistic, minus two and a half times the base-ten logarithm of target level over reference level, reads 0.10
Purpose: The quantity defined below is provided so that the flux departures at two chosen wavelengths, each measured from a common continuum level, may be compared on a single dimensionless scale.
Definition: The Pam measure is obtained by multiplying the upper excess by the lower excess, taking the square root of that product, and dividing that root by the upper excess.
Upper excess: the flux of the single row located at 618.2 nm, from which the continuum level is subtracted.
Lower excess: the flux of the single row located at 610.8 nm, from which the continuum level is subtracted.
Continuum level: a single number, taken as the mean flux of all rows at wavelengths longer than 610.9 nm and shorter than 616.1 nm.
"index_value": 6.4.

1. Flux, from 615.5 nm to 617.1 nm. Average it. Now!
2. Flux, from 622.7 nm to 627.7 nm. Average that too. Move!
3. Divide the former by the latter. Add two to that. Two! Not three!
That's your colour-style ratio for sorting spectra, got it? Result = 3.01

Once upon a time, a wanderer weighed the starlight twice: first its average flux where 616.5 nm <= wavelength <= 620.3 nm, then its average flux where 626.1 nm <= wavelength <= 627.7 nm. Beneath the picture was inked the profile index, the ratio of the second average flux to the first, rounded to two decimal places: 0.97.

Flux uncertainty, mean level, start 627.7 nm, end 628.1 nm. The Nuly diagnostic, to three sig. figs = 7.65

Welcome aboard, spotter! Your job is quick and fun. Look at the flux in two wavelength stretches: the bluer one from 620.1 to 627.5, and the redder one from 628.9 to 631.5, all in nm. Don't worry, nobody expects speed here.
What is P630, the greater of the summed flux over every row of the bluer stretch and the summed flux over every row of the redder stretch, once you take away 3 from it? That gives 2774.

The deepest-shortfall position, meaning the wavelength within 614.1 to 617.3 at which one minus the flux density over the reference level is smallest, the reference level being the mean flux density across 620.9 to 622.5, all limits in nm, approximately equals 615.2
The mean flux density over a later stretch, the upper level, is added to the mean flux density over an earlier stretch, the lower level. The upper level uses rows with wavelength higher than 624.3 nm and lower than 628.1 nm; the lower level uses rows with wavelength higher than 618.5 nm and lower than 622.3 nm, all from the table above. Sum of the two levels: 149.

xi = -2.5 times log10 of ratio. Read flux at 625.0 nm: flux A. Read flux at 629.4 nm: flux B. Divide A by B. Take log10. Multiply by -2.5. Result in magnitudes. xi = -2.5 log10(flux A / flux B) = 0.3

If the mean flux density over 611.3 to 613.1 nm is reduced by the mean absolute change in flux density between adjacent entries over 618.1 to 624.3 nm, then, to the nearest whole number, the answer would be 67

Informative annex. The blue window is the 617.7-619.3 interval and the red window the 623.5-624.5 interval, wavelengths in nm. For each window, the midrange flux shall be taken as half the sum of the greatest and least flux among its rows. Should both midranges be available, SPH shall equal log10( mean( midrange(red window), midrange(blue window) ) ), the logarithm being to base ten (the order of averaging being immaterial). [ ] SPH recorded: 1.889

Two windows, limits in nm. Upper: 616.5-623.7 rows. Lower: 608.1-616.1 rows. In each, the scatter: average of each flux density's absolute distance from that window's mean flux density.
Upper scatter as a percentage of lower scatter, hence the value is 83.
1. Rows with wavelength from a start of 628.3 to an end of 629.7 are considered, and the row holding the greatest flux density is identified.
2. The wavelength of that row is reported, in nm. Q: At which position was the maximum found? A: 629.6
